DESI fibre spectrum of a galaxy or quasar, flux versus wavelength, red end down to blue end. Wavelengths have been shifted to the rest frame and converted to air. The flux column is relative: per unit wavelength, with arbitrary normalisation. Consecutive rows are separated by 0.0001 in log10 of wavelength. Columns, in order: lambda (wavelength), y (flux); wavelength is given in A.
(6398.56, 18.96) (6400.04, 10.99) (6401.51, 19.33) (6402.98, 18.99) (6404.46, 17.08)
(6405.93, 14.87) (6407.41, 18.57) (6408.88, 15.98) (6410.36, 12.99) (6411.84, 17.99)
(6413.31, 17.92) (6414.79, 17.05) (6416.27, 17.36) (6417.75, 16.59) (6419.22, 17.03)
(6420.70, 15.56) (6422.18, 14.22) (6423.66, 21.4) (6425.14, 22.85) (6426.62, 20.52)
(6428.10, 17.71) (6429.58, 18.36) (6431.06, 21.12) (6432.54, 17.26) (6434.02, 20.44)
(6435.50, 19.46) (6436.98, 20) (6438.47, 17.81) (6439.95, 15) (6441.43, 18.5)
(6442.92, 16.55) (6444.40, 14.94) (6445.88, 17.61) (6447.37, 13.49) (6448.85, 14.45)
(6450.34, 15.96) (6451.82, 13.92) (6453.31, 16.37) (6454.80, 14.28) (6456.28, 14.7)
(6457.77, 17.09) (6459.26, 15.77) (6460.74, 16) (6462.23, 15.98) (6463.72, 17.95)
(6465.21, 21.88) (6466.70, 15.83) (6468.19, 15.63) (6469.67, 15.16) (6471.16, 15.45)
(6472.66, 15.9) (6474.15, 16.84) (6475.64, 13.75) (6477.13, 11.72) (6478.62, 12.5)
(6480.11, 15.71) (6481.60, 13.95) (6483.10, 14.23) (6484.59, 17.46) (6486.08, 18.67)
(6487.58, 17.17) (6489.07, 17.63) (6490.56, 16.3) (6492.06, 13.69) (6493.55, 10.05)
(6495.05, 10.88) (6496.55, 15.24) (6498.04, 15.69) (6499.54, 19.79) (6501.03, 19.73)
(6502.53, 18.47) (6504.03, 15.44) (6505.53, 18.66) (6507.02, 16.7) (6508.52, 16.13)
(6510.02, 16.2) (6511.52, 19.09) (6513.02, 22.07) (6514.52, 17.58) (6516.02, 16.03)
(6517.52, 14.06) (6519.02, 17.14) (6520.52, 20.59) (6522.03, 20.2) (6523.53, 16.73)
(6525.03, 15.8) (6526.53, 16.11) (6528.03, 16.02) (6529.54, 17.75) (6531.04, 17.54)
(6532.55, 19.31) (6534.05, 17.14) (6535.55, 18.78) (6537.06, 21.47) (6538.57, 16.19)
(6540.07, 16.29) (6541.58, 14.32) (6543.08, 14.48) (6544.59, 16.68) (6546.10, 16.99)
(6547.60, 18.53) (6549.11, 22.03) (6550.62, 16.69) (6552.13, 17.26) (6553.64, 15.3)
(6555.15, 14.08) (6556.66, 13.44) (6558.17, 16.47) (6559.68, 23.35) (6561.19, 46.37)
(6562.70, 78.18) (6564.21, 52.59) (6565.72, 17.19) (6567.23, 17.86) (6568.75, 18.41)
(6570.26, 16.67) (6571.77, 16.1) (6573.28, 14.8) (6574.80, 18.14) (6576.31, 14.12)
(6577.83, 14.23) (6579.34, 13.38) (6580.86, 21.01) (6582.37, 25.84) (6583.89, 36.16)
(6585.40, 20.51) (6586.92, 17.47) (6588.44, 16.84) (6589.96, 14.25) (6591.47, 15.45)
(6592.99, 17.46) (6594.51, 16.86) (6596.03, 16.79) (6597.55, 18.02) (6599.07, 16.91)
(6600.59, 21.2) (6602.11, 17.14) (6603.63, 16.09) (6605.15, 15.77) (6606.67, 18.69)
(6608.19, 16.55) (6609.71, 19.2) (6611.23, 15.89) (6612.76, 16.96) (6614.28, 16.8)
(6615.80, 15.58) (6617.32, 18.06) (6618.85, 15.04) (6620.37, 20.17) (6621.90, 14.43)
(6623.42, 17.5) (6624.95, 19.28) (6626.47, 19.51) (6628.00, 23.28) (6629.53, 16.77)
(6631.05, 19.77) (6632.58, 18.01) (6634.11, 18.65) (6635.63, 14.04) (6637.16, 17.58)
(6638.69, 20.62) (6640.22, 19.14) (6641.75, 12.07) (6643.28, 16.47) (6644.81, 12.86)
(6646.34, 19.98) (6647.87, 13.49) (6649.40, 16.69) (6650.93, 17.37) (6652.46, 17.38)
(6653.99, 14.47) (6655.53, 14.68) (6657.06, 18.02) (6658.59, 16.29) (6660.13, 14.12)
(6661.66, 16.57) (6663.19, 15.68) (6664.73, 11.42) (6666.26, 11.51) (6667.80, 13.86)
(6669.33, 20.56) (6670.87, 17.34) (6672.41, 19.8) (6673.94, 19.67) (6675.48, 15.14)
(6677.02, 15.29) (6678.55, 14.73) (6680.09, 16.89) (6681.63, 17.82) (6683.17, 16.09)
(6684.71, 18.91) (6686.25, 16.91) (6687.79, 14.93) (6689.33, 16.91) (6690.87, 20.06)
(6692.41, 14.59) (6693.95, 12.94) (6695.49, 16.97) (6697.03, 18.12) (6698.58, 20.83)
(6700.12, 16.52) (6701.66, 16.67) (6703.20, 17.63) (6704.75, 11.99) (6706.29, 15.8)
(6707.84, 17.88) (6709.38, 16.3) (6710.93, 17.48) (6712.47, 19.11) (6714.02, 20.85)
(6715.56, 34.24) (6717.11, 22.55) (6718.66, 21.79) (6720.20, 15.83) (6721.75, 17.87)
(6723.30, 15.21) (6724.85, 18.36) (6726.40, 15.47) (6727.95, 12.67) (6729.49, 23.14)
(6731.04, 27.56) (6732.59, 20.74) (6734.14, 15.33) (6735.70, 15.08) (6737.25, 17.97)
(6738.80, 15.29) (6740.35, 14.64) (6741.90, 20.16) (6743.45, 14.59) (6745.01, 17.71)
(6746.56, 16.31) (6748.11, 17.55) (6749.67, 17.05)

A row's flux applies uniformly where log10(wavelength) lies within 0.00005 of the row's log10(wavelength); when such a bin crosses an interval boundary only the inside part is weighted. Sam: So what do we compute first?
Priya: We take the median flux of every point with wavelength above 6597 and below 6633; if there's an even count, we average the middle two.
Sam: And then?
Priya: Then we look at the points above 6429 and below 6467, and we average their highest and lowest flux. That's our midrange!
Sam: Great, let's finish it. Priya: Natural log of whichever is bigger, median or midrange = 2.87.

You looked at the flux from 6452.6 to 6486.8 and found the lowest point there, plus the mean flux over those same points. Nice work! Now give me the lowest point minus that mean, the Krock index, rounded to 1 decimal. -4.1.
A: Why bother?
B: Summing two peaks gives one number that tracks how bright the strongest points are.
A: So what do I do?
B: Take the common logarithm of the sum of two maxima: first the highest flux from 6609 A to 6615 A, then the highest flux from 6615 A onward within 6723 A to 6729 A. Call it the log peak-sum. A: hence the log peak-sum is 1.57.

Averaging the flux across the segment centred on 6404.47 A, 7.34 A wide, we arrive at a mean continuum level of 17.8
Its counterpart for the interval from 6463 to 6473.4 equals 16.8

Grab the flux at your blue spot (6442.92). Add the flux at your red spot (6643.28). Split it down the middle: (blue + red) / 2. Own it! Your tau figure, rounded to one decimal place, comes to 16.5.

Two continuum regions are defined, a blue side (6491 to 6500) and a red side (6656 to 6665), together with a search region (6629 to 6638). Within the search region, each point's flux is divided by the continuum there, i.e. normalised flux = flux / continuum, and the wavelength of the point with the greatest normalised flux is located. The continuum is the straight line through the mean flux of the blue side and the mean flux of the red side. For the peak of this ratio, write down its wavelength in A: 6631.05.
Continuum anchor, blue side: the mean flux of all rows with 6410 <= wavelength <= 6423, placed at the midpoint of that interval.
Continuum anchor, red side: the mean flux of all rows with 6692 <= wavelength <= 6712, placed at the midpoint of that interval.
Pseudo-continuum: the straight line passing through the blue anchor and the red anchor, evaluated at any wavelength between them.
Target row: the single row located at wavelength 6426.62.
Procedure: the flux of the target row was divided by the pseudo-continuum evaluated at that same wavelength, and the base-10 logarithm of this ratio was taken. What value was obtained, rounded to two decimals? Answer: 0.10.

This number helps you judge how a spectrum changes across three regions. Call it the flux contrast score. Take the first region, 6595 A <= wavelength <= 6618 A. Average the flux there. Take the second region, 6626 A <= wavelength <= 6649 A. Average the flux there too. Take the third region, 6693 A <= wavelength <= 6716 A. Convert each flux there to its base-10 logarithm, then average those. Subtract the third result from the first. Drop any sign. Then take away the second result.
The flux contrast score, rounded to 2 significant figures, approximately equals -1.4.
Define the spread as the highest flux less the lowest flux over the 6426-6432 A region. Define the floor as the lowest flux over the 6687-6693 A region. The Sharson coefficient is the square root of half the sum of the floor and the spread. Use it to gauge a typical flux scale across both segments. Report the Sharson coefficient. 3.00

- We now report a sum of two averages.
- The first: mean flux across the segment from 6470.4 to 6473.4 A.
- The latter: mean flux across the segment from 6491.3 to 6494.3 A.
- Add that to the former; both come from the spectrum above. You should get 27.5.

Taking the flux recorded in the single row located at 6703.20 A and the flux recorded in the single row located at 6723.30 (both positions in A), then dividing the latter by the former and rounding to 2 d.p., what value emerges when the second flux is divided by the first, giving 0.86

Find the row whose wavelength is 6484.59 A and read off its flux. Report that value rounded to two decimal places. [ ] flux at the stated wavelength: 17.46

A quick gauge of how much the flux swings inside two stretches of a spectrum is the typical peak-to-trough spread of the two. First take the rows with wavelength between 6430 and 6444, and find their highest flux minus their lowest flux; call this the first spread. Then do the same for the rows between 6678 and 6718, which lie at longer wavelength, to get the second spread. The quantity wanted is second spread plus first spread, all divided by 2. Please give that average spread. 14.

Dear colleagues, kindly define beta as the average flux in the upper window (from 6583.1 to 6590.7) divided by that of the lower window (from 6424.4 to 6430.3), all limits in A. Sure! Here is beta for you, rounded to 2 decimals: 1.06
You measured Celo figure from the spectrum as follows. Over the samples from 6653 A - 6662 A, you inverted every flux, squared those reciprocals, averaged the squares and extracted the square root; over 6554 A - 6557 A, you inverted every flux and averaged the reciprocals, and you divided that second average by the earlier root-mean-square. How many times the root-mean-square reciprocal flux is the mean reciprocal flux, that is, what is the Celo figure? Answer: 1.1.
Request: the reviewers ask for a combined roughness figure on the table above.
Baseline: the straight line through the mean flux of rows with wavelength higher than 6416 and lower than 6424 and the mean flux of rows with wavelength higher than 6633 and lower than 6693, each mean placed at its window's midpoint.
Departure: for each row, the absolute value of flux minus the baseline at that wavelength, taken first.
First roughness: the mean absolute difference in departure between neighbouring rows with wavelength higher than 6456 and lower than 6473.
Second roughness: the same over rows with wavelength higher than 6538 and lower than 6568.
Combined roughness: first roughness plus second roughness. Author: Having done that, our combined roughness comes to 8.7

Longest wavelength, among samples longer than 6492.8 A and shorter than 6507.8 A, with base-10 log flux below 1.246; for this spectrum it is 6507.02 A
